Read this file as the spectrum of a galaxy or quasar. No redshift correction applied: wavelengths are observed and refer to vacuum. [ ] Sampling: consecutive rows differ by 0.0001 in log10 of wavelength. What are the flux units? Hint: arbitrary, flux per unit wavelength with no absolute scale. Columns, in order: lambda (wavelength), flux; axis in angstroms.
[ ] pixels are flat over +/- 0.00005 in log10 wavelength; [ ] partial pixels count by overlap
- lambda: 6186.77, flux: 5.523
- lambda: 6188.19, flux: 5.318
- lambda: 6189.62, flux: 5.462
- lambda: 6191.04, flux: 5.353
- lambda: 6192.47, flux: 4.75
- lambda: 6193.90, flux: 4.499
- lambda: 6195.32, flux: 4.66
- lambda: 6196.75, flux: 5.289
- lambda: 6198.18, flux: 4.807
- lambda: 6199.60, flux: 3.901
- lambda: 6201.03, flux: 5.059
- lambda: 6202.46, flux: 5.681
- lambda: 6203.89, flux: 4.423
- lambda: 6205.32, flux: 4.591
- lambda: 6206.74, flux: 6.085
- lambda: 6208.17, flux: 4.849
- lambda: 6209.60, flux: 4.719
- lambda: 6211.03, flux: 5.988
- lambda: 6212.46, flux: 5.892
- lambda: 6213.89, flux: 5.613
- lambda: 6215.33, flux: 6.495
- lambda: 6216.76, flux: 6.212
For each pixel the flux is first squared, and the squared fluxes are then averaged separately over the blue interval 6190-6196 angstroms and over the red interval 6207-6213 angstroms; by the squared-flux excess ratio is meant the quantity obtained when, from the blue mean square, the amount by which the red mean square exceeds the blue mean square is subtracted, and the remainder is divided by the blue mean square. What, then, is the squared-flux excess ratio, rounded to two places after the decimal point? 0.75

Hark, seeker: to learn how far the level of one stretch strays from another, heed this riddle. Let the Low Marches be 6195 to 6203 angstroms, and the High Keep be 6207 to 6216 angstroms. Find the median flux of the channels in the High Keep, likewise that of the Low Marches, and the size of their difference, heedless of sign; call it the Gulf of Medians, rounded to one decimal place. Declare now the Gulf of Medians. 0.8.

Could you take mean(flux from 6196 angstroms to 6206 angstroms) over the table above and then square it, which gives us 23.2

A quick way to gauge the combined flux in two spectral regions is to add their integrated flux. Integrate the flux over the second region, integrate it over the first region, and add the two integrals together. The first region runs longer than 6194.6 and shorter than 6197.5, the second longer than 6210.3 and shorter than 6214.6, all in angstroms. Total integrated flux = 39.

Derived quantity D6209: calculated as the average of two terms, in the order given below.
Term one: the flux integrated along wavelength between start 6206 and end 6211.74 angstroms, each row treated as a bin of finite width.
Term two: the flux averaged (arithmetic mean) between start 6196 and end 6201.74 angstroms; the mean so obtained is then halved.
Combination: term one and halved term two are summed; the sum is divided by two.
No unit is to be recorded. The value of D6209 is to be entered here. 16.7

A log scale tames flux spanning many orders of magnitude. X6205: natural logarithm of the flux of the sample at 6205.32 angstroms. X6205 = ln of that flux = 1.52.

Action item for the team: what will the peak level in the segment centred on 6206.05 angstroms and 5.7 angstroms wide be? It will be 6.085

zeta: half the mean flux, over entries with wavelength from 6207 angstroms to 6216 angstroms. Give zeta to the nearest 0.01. 2.80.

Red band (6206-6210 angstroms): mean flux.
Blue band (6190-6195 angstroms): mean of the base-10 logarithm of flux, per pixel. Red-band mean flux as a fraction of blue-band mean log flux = 7.6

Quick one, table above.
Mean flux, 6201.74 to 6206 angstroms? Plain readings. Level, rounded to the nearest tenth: 4.9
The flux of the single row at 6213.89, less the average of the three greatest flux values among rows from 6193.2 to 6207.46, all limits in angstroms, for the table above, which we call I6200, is -0.1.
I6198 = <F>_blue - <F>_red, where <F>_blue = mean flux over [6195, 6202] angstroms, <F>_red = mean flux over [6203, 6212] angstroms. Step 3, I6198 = -0.37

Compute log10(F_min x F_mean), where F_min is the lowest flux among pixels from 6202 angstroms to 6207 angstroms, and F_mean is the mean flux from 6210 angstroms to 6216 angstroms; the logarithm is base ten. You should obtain 1.42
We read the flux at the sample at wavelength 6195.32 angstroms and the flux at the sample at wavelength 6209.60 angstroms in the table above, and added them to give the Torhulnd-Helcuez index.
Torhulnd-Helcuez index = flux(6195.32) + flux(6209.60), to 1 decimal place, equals 9.4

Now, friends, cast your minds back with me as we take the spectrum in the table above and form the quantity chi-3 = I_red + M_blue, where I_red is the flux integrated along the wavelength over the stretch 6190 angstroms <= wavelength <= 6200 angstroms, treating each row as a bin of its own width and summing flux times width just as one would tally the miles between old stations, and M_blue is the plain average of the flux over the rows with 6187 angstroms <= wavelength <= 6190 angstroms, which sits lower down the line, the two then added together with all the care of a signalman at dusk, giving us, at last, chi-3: 53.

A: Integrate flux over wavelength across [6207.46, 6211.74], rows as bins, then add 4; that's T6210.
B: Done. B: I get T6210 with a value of 26.2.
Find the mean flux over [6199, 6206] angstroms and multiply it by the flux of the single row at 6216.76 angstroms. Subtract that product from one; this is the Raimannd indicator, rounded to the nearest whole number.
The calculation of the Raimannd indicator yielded -28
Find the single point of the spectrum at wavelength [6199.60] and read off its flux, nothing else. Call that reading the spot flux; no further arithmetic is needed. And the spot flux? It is 3.901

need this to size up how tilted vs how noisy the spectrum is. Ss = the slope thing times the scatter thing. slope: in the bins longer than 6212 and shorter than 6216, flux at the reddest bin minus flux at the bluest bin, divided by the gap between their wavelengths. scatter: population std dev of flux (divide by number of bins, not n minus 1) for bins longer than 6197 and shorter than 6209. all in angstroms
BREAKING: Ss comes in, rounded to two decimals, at 0.14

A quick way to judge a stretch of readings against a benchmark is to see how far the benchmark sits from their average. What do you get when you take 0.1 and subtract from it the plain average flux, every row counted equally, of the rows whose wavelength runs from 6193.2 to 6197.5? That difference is -4.72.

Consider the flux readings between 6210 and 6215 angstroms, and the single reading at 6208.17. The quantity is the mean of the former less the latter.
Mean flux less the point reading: 1.0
